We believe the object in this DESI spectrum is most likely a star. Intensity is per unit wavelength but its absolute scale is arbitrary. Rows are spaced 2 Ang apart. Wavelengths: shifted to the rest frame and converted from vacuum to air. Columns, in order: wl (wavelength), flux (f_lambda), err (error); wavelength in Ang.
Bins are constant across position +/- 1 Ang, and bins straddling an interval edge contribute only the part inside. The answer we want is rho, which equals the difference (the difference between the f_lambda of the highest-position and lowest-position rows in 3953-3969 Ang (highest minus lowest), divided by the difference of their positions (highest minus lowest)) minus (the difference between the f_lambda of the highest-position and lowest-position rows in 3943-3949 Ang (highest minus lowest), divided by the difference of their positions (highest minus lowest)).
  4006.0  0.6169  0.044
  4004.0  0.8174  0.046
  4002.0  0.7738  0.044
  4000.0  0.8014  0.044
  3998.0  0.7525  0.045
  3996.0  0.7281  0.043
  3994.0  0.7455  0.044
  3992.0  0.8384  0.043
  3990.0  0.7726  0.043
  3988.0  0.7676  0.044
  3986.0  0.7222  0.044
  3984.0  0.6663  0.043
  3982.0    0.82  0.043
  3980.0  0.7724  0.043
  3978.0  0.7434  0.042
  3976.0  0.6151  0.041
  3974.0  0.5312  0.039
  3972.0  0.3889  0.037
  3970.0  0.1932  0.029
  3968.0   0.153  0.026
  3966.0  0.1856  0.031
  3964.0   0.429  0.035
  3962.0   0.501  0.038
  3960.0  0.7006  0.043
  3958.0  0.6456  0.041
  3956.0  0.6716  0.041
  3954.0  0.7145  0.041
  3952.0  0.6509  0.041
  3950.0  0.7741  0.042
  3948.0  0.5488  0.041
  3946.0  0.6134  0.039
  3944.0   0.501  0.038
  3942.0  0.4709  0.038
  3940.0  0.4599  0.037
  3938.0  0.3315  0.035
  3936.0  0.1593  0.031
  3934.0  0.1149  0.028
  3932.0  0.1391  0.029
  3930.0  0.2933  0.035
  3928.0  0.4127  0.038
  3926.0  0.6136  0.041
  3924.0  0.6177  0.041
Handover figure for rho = -0.05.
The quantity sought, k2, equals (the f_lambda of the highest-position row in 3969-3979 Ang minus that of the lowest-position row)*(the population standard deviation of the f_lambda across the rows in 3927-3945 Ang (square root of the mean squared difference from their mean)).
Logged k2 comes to 0.079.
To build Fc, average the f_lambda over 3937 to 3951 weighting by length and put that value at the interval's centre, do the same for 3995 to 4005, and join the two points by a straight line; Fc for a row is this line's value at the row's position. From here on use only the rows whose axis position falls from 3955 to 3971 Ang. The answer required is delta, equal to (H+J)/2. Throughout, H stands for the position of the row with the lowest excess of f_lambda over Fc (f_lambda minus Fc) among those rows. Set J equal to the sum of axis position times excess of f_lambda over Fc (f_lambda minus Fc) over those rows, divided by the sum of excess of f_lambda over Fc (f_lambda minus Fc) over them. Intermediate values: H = 3968.0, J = 3968.8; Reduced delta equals 3968.4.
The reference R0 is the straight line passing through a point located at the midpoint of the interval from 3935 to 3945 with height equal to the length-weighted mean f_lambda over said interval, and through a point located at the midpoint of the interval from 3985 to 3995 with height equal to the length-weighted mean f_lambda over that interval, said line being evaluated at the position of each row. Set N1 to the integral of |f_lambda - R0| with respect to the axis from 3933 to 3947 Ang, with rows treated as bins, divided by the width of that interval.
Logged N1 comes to 0.12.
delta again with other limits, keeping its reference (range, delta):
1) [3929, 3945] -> 3934.3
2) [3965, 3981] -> 3968.2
